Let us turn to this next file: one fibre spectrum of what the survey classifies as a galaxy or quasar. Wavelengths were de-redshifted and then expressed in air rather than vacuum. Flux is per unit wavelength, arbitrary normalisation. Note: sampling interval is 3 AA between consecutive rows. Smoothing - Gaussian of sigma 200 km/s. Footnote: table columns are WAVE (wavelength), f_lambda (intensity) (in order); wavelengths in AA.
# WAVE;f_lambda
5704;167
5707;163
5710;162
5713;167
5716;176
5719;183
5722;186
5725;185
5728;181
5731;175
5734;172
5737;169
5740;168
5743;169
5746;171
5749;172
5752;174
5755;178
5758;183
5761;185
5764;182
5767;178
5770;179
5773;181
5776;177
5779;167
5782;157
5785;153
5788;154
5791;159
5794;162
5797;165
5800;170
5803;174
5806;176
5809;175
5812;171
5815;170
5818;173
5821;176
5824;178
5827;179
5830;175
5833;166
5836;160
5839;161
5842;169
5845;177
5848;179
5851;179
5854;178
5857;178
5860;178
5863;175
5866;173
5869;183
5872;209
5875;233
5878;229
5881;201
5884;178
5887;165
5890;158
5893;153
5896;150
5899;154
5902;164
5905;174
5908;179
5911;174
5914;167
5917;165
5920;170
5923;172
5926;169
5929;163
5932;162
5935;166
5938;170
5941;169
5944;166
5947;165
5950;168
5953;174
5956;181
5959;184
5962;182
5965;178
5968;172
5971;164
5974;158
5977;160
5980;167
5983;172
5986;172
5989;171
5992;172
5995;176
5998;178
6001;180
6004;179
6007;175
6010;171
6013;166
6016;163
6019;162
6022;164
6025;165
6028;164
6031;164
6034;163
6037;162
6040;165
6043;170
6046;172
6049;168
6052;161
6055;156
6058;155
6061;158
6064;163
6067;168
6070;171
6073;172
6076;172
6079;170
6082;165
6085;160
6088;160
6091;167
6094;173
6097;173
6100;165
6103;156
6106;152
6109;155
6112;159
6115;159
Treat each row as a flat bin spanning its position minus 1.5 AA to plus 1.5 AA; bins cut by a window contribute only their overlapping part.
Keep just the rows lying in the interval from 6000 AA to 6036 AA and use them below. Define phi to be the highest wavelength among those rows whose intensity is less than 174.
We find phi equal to 6034 AA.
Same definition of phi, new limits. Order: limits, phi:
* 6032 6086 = 6085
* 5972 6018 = 6016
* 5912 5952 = 5950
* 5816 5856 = 5842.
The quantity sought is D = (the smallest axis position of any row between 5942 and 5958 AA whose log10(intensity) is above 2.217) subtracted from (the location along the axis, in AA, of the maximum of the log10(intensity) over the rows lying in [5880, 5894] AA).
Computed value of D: -63 AA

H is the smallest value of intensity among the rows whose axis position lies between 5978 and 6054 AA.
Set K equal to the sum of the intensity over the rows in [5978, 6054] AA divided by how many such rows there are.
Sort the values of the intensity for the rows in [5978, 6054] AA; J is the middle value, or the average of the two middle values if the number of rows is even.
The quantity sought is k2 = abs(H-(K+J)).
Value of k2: 176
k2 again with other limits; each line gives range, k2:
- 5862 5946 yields 194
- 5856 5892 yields 208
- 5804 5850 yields 187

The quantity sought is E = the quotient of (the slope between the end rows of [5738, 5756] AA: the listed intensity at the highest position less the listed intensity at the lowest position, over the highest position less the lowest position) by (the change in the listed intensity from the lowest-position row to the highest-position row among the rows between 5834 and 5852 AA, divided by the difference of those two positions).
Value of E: 0.5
